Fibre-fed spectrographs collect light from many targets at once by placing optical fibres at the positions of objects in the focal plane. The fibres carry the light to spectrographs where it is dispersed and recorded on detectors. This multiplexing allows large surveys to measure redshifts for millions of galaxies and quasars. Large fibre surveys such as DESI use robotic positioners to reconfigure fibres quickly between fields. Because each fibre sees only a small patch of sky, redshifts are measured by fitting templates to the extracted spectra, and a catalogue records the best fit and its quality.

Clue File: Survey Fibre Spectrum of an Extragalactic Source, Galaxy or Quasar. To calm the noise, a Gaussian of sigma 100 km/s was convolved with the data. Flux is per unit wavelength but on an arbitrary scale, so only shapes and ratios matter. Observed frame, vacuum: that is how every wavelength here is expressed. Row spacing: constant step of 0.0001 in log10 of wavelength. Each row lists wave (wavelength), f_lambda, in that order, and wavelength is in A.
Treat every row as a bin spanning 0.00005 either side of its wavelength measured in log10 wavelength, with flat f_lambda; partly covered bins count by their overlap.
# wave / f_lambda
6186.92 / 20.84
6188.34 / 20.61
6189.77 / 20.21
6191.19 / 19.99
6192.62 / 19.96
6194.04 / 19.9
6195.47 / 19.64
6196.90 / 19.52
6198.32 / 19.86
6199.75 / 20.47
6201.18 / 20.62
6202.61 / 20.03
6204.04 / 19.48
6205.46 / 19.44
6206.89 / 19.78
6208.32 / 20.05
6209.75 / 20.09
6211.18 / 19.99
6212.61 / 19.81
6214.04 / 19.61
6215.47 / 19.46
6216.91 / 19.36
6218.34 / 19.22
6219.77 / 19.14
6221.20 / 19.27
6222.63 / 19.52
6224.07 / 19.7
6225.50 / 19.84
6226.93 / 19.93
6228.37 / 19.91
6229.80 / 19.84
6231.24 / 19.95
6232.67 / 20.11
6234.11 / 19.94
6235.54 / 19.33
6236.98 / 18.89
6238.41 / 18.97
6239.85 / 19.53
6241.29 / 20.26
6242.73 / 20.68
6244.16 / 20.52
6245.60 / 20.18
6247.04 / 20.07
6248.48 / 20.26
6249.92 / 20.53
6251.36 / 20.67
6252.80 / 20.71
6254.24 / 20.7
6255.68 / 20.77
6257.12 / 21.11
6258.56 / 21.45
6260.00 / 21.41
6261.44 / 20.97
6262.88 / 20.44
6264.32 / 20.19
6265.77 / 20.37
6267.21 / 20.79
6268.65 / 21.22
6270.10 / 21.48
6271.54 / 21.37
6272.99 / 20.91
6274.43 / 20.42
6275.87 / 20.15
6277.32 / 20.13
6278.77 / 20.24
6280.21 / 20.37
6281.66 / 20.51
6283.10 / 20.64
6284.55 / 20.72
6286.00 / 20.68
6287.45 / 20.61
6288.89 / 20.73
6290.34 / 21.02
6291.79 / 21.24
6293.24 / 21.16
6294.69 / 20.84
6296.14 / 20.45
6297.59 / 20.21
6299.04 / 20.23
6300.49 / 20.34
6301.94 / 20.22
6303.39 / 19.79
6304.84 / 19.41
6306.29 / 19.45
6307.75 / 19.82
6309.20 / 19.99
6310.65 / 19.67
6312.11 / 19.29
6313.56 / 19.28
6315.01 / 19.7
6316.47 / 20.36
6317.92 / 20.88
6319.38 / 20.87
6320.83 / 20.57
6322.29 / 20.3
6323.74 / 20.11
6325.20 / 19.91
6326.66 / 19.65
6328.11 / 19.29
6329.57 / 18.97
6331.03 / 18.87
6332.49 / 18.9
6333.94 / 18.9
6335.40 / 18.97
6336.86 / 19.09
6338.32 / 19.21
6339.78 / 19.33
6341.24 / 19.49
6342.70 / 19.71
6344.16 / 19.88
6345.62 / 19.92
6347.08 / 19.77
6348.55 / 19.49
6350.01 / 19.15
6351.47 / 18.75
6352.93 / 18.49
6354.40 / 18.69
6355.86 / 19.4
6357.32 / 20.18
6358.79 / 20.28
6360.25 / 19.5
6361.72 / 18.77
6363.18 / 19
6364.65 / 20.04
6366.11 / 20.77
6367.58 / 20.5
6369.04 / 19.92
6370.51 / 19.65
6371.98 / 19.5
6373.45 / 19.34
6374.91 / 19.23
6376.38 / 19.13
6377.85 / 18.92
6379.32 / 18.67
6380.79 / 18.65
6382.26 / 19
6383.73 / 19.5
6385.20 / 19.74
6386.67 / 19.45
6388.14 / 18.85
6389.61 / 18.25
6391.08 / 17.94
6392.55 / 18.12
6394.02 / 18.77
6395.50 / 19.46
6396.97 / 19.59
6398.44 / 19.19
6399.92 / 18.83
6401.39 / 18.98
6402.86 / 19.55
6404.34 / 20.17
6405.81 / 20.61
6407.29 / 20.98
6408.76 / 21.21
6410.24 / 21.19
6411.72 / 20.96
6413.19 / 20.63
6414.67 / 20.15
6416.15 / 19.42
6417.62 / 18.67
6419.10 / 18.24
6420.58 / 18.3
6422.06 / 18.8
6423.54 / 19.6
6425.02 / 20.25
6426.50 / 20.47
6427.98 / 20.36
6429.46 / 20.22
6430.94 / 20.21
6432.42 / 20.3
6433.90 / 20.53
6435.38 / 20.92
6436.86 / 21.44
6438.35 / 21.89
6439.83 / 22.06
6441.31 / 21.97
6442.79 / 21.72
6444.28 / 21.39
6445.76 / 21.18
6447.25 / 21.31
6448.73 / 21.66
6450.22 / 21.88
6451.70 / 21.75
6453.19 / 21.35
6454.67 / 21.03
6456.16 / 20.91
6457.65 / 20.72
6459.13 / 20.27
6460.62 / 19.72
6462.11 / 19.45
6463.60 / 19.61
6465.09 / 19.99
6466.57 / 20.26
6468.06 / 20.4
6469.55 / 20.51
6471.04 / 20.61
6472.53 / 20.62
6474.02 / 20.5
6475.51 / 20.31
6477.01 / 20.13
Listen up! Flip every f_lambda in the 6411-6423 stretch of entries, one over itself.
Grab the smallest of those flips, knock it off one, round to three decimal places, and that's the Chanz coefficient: 0.952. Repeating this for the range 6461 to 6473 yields 0.952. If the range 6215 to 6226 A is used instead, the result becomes 0.950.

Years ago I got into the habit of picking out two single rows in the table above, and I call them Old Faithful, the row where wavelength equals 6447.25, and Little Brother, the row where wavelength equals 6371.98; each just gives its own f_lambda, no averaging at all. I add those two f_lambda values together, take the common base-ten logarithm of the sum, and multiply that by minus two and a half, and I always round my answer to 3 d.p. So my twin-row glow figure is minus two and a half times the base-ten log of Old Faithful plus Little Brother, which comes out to -4.027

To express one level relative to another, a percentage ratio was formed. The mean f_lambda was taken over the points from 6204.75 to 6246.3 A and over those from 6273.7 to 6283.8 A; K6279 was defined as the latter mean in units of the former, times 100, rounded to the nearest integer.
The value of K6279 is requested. 103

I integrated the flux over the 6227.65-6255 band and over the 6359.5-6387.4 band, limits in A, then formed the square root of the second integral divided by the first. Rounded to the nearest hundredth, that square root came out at 0.99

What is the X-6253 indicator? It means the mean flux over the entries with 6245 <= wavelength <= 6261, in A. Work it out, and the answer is 20.7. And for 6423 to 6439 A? 20.6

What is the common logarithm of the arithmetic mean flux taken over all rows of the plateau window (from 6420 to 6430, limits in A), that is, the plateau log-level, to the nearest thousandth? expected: 1.295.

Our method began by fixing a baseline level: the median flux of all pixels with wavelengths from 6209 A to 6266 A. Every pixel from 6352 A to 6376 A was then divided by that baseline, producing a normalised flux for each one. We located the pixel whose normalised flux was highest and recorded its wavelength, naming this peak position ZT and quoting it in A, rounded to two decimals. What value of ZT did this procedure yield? 6366.11 A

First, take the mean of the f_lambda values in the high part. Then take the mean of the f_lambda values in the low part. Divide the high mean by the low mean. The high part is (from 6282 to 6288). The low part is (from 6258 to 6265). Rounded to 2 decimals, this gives 0.99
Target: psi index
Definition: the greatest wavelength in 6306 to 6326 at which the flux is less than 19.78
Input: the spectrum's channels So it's 6315.01 A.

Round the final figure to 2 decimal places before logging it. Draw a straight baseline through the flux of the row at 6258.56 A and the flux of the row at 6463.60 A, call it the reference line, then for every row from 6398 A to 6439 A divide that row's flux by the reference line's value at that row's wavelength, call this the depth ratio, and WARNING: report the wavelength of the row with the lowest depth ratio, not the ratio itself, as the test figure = 6419.10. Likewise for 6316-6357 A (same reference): 6352.93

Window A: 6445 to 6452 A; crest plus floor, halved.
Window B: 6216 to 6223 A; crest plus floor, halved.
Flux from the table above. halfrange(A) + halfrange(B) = 40.9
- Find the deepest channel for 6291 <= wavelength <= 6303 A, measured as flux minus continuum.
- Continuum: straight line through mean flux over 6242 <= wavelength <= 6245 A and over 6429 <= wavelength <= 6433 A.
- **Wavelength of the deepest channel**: 6297.59 A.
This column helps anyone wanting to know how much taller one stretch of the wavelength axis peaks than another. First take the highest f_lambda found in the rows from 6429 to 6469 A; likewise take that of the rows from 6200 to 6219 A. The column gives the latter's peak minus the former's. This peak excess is -1.4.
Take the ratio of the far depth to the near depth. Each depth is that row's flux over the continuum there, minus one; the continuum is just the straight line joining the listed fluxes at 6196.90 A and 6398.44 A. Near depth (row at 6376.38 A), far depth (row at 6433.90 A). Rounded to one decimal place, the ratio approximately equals -14.6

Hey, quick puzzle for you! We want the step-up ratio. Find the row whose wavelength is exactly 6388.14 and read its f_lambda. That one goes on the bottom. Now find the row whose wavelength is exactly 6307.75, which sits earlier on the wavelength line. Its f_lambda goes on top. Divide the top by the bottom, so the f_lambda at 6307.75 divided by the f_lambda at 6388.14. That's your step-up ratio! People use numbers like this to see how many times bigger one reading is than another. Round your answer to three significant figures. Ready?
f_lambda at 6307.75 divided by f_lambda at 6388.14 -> 1.05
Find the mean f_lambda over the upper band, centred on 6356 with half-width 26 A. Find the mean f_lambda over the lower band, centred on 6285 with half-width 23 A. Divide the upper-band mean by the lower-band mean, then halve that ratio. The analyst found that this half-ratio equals 0.472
